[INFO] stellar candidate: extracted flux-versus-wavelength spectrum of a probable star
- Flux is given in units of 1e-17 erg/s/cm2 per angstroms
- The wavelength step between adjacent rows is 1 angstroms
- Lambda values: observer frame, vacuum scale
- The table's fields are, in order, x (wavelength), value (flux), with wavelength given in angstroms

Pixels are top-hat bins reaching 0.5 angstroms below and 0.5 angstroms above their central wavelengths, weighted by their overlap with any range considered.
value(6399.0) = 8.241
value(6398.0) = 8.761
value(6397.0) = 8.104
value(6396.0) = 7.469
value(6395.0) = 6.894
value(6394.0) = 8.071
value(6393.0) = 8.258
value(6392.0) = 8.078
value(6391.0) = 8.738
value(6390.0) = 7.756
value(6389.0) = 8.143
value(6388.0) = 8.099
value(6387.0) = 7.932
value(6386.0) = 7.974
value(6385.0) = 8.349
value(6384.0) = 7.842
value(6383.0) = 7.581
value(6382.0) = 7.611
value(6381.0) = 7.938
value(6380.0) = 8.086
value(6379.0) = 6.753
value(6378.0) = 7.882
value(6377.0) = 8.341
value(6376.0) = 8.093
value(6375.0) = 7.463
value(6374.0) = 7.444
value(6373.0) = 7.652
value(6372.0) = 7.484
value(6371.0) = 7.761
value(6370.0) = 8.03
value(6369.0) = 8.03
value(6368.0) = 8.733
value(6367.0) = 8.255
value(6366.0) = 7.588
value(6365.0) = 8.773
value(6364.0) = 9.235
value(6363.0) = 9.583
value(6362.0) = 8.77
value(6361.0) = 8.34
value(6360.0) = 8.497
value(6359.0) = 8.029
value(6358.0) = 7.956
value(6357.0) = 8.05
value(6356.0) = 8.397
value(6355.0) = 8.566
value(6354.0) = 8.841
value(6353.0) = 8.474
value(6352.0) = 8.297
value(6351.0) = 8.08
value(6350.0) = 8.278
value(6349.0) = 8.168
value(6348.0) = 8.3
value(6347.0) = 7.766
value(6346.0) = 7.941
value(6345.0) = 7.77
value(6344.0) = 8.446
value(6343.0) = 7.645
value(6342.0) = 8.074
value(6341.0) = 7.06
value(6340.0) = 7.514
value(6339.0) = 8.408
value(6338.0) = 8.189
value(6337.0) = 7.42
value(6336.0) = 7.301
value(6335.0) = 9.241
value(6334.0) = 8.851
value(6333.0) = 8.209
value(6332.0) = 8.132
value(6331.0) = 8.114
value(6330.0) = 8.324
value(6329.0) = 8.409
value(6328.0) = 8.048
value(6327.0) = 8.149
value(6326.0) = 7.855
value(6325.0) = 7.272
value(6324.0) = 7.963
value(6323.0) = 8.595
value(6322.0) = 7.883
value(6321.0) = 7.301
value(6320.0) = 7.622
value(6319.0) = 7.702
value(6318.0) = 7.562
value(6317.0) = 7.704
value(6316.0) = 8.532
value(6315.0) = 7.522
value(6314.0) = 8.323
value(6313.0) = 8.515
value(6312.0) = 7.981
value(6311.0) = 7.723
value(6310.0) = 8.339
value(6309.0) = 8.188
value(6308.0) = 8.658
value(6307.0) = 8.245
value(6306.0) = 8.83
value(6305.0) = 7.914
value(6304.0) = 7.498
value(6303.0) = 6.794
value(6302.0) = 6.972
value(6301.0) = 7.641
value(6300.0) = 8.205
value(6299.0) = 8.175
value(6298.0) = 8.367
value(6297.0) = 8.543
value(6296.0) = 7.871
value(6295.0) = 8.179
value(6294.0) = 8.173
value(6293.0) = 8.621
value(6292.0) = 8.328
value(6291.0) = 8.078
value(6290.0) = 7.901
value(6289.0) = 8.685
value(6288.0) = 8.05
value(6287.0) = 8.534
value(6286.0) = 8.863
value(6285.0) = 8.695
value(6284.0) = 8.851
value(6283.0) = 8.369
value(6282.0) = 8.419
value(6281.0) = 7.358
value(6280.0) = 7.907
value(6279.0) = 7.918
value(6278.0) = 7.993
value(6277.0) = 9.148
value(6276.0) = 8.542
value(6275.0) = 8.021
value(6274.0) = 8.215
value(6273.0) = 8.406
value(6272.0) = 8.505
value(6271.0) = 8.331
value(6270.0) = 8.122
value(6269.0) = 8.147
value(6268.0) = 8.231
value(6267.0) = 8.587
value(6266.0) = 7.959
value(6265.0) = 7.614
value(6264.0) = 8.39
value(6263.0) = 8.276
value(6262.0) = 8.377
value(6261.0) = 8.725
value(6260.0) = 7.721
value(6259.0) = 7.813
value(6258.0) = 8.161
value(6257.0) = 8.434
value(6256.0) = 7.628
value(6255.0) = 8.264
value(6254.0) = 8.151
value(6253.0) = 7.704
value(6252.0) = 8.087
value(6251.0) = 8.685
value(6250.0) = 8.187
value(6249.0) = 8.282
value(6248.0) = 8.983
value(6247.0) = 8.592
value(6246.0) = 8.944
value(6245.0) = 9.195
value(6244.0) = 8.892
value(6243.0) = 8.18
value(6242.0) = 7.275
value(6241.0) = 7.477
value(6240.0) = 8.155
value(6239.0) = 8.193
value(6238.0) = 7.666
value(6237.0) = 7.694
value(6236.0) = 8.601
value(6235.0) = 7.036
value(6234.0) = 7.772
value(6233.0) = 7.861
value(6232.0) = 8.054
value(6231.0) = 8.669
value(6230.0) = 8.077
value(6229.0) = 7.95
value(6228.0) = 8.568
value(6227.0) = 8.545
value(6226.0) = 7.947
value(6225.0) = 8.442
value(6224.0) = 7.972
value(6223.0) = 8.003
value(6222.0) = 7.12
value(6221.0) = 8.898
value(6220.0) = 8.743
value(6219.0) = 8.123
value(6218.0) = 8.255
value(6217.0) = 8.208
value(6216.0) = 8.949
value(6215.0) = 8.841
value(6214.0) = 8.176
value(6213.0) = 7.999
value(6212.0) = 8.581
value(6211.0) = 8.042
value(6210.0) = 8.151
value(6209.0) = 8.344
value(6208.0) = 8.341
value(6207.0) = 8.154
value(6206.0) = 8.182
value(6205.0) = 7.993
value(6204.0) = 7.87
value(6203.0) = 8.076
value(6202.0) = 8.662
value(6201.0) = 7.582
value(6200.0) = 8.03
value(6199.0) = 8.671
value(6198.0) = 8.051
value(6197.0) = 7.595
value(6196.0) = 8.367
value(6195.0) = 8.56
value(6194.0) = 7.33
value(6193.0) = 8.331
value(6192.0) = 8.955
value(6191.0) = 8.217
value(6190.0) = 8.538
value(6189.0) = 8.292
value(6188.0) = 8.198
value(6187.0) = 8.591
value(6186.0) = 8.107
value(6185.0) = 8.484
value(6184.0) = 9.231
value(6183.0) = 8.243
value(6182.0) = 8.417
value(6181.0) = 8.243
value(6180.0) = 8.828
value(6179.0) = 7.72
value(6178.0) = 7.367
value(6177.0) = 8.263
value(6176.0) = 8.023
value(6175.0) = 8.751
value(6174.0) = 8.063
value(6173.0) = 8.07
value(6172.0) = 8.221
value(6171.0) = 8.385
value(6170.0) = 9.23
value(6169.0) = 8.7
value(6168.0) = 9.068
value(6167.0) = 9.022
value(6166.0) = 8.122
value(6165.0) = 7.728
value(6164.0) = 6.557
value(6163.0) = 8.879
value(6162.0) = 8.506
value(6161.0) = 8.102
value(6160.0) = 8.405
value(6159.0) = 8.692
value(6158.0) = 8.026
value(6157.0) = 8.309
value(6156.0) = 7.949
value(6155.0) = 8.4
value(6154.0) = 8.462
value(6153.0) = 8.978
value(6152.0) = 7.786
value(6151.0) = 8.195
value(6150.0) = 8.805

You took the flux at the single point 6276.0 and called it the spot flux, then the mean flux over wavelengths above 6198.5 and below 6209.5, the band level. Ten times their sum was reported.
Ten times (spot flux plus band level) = 167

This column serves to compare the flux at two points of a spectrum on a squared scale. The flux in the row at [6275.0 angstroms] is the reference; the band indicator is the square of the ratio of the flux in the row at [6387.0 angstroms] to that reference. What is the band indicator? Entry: 1.0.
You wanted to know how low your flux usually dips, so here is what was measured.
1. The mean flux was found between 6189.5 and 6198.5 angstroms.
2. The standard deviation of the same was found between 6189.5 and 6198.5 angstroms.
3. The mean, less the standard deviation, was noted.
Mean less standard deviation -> 7.7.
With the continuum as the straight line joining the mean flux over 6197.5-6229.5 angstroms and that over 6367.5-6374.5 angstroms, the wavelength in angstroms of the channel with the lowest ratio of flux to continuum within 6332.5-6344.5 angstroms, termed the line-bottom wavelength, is 6341.0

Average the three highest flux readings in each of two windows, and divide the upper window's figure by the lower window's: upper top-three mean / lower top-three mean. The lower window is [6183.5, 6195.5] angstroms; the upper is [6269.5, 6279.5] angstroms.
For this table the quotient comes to 0.978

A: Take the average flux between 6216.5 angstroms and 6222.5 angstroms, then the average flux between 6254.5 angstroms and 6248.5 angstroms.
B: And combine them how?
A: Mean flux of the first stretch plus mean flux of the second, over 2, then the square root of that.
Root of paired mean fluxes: 2.86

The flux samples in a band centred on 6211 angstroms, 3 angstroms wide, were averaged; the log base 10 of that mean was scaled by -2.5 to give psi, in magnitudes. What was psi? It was -2.29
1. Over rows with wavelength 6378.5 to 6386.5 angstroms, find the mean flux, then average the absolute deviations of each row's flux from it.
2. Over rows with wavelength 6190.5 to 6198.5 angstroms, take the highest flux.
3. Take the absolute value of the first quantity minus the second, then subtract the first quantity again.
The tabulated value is 8.3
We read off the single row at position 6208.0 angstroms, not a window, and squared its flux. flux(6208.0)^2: 69.6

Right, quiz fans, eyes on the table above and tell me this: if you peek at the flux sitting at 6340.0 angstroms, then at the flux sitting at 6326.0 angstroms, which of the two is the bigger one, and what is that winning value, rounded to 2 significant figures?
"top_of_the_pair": 7.9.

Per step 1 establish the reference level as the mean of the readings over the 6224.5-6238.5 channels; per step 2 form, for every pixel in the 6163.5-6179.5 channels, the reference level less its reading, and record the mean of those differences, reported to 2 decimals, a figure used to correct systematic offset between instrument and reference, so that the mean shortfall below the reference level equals -0.14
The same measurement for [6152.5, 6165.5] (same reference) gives -0.17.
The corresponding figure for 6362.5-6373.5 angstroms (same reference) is -0.22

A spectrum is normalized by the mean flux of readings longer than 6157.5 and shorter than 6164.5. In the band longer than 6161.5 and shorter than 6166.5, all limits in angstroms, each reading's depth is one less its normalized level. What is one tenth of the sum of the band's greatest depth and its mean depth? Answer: 0.022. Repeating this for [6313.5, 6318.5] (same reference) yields 0.011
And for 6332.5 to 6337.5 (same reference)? 0.010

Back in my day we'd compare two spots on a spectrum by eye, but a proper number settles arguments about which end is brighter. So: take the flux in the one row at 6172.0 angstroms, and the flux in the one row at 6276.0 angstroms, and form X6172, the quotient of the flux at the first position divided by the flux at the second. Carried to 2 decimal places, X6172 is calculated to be 0.96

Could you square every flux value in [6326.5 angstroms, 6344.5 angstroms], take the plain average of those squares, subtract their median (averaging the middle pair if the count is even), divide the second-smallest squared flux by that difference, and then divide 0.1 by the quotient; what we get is -0.0012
